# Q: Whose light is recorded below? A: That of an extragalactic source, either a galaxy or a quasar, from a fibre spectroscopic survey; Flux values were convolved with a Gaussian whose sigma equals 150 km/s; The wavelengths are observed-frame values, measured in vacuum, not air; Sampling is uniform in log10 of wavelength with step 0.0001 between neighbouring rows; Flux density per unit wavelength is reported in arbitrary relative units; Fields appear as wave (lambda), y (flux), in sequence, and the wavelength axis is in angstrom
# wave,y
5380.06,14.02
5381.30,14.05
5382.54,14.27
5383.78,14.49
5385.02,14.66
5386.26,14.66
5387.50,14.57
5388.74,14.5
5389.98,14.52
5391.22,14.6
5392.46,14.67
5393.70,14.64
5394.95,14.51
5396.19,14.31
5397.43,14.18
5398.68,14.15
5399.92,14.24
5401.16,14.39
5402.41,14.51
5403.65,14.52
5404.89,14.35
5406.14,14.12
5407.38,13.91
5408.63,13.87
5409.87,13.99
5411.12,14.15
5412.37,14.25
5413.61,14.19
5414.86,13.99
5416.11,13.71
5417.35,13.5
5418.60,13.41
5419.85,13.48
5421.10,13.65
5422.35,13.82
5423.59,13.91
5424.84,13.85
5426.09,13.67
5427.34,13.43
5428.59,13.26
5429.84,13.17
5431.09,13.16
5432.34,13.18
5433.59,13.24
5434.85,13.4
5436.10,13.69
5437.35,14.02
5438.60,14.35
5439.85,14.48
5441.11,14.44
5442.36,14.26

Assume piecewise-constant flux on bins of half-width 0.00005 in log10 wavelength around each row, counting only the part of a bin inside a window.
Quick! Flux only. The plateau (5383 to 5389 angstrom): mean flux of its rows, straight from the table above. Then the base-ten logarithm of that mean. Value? 1.164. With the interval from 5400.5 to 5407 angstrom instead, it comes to 1.158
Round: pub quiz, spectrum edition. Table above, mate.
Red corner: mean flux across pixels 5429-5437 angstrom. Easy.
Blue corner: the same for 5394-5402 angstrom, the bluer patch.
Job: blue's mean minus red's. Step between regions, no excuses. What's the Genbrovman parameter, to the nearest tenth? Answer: 1.0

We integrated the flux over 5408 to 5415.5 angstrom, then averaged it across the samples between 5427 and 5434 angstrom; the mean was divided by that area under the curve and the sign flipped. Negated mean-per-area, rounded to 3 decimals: -0.126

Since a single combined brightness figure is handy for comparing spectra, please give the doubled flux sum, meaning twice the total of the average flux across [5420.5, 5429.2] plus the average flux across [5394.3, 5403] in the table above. 56.0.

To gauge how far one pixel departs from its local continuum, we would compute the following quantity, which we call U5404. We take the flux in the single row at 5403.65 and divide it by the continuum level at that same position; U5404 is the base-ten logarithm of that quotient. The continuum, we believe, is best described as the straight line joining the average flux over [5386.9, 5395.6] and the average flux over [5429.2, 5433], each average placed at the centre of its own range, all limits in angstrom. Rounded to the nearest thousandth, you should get 0.012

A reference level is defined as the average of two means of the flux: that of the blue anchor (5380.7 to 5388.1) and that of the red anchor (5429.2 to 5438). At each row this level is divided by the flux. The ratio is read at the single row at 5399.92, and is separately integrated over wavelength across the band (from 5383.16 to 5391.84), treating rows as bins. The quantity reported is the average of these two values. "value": 4.64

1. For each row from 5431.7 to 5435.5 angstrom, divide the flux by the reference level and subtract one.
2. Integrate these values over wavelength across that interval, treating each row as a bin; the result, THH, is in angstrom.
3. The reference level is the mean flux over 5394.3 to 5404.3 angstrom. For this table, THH -0.28 angstrom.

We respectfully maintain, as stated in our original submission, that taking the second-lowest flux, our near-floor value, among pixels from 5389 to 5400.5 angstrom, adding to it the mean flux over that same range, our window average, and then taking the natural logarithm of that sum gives 3.35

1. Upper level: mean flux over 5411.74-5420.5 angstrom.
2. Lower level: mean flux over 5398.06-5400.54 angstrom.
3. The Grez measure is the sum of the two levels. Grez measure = 28.0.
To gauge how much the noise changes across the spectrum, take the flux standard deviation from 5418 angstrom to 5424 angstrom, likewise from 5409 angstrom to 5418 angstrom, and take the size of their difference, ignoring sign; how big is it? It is 0.06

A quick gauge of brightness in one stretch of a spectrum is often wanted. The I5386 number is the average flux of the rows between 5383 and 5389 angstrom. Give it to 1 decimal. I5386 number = 14.6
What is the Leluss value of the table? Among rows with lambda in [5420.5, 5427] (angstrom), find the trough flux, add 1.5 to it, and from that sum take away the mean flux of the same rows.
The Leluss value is 1.37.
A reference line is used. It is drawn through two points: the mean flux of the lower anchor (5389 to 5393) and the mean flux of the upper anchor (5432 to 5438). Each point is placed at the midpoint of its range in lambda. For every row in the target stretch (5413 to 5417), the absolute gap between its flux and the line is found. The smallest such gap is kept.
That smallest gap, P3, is 0.02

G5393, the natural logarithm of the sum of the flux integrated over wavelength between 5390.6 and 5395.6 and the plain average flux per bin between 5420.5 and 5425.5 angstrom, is 4.46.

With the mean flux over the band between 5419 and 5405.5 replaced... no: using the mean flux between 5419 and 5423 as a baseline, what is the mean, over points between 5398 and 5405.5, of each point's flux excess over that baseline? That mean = 0.71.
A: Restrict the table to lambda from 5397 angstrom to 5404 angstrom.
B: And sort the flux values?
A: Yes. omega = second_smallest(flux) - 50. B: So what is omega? -35.8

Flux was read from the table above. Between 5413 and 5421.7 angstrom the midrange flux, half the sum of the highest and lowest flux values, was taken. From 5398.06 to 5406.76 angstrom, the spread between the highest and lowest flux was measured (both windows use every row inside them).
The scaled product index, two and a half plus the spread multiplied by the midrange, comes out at 8.0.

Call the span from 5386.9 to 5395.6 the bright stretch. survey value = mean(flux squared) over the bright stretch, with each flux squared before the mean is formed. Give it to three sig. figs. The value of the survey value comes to 212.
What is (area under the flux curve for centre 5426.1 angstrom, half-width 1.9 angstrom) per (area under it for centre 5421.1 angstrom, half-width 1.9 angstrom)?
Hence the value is 1.00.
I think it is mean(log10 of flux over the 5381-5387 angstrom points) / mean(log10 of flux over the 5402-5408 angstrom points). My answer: 1.00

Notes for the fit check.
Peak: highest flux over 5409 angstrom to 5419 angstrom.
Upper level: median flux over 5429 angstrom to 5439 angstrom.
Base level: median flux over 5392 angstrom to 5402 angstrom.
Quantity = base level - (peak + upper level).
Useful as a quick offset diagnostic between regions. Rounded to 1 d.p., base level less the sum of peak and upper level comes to -13.2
